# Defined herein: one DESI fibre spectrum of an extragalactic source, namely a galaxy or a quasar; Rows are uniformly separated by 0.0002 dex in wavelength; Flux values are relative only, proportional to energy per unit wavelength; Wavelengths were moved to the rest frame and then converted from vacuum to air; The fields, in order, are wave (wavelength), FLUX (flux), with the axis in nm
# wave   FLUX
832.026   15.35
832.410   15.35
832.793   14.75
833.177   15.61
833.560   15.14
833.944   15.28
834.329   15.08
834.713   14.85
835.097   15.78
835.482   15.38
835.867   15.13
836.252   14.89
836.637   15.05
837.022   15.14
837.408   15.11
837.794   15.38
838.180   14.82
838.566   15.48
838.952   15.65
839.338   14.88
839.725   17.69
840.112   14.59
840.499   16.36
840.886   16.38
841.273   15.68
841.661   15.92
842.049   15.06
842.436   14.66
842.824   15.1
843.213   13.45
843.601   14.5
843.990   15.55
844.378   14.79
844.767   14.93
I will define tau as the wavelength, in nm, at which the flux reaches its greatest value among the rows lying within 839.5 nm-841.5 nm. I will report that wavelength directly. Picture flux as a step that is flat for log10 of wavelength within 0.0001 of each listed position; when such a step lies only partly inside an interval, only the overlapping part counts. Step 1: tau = 839.725 nm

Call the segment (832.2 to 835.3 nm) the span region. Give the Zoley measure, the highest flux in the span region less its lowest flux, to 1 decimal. 1.0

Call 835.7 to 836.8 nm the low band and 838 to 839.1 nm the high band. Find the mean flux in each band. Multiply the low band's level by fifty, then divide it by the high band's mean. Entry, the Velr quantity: 49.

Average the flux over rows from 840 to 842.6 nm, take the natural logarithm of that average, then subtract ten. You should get -7.26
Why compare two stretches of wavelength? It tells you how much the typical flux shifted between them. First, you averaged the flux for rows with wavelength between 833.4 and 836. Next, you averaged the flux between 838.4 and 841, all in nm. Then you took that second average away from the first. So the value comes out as -0.6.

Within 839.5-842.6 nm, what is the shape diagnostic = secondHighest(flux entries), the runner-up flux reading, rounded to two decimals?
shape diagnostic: 16.38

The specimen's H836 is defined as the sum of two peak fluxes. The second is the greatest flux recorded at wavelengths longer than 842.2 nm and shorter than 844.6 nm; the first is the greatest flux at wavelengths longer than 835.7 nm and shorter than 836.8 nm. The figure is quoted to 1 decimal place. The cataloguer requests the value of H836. 30.7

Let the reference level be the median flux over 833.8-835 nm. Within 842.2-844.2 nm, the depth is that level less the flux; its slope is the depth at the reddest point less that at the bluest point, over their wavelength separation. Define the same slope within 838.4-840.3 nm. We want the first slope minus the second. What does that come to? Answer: -1.1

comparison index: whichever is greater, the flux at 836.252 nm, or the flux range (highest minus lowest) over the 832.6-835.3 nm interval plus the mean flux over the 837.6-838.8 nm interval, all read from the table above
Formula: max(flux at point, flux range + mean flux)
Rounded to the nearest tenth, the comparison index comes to 16.3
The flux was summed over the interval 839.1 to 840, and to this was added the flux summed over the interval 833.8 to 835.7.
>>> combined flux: 109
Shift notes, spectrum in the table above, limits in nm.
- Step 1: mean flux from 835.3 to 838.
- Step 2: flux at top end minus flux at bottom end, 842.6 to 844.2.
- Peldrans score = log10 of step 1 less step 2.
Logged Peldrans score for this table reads 1.17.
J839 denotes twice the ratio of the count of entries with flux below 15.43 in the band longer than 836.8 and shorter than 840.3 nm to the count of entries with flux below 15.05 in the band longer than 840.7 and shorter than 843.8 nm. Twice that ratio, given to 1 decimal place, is 4.0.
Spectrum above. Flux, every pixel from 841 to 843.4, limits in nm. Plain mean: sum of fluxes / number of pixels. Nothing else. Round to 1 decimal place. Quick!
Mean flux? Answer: 15.0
